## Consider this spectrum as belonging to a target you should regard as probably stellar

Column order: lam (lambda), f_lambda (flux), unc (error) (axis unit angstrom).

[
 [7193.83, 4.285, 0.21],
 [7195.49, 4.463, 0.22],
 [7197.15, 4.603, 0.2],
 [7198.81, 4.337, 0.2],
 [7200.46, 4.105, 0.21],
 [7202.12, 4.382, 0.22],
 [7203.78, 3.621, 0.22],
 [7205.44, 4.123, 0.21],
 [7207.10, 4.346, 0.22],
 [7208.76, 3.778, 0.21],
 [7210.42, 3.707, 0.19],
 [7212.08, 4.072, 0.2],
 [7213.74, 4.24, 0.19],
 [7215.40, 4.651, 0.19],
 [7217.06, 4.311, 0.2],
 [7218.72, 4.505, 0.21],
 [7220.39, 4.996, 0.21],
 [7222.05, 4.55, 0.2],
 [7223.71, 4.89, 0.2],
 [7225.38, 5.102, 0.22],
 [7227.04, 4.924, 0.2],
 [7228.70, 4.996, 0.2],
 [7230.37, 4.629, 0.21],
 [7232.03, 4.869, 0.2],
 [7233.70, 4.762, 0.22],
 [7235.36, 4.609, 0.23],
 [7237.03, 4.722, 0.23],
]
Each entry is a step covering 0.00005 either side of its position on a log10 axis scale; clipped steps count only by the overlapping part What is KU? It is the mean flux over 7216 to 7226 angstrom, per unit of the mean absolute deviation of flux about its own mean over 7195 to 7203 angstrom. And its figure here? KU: 38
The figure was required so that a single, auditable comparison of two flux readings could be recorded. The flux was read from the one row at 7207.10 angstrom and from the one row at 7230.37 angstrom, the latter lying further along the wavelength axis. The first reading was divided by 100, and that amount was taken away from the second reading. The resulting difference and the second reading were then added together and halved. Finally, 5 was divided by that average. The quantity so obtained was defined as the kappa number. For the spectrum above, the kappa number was 1.09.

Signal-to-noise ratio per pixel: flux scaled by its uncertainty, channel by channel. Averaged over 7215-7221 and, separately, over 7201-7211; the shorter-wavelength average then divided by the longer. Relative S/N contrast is 0.83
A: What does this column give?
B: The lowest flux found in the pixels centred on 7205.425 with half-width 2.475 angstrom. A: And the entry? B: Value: 3.621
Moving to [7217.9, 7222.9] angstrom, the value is 4.505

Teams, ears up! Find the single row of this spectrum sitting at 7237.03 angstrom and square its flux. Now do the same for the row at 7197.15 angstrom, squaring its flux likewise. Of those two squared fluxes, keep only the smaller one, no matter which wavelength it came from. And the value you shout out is 21.2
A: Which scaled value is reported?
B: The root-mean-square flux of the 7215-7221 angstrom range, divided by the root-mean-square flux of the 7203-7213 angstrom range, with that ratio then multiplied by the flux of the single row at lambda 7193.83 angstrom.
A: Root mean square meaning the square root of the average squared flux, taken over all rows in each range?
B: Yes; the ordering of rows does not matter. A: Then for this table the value 5.02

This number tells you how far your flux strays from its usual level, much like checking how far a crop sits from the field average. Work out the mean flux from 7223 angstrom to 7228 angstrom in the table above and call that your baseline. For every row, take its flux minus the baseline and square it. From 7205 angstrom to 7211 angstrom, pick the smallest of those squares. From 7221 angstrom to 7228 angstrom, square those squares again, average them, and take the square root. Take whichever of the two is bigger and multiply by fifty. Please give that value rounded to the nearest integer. 20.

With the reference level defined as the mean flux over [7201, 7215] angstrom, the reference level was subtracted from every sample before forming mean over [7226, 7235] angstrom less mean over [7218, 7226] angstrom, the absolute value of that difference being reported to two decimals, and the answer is 0.03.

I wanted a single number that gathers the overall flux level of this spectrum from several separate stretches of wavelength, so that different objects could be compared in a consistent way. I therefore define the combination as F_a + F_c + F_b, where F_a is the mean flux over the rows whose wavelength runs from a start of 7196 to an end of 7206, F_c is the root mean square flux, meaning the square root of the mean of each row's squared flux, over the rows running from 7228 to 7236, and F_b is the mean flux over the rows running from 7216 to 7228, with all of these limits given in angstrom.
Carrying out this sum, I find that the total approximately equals 13.7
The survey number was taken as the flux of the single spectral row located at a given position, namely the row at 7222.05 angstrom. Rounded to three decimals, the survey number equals 4.550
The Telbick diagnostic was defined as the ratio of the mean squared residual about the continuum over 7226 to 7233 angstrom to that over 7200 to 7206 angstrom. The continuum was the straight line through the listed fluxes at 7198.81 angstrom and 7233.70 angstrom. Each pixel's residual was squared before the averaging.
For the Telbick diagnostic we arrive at 0.23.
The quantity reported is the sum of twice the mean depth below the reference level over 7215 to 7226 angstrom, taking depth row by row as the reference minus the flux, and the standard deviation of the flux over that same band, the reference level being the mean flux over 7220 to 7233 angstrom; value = 0.6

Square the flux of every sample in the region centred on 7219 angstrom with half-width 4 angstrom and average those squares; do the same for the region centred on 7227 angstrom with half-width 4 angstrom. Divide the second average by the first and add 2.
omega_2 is 3.14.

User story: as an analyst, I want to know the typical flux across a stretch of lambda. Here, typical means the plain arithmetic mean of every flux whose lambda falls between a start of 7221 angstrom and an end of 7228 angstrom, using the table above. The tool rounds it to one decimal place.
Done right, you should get 4.9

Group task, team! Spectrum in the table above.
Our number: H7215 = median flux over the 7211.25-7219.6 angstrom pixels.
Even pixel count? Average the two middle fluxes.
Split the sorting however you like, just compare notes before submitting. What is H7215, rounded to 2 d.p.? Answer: 4.31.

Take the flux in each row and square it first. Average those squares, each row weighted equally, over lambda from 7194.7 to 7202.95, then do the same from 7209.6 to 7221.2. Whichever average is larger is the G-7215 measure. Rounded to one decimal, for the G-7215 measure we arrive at 19.2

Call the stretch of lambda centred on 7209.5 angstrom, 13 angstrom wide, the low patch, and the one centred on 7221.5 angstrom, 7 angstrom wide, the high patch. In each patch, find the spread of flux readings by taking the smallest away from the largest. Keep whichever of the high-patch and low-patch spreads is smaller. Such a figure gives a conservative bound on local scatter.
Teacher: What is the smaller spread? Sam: 0.5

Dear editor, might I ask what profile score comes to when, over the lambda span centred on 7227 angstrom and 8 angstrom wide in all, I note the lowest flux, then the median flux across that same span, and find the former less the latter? -0.295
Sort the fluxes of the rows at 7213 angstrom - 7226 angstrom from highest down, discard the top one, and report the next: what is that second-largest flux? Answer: 4.996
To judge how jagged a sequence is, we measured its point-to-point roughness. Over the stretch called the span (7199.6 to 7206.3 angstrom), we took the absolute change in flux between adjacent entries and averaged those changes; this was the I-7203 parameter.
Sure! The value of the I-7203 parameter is 0.51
